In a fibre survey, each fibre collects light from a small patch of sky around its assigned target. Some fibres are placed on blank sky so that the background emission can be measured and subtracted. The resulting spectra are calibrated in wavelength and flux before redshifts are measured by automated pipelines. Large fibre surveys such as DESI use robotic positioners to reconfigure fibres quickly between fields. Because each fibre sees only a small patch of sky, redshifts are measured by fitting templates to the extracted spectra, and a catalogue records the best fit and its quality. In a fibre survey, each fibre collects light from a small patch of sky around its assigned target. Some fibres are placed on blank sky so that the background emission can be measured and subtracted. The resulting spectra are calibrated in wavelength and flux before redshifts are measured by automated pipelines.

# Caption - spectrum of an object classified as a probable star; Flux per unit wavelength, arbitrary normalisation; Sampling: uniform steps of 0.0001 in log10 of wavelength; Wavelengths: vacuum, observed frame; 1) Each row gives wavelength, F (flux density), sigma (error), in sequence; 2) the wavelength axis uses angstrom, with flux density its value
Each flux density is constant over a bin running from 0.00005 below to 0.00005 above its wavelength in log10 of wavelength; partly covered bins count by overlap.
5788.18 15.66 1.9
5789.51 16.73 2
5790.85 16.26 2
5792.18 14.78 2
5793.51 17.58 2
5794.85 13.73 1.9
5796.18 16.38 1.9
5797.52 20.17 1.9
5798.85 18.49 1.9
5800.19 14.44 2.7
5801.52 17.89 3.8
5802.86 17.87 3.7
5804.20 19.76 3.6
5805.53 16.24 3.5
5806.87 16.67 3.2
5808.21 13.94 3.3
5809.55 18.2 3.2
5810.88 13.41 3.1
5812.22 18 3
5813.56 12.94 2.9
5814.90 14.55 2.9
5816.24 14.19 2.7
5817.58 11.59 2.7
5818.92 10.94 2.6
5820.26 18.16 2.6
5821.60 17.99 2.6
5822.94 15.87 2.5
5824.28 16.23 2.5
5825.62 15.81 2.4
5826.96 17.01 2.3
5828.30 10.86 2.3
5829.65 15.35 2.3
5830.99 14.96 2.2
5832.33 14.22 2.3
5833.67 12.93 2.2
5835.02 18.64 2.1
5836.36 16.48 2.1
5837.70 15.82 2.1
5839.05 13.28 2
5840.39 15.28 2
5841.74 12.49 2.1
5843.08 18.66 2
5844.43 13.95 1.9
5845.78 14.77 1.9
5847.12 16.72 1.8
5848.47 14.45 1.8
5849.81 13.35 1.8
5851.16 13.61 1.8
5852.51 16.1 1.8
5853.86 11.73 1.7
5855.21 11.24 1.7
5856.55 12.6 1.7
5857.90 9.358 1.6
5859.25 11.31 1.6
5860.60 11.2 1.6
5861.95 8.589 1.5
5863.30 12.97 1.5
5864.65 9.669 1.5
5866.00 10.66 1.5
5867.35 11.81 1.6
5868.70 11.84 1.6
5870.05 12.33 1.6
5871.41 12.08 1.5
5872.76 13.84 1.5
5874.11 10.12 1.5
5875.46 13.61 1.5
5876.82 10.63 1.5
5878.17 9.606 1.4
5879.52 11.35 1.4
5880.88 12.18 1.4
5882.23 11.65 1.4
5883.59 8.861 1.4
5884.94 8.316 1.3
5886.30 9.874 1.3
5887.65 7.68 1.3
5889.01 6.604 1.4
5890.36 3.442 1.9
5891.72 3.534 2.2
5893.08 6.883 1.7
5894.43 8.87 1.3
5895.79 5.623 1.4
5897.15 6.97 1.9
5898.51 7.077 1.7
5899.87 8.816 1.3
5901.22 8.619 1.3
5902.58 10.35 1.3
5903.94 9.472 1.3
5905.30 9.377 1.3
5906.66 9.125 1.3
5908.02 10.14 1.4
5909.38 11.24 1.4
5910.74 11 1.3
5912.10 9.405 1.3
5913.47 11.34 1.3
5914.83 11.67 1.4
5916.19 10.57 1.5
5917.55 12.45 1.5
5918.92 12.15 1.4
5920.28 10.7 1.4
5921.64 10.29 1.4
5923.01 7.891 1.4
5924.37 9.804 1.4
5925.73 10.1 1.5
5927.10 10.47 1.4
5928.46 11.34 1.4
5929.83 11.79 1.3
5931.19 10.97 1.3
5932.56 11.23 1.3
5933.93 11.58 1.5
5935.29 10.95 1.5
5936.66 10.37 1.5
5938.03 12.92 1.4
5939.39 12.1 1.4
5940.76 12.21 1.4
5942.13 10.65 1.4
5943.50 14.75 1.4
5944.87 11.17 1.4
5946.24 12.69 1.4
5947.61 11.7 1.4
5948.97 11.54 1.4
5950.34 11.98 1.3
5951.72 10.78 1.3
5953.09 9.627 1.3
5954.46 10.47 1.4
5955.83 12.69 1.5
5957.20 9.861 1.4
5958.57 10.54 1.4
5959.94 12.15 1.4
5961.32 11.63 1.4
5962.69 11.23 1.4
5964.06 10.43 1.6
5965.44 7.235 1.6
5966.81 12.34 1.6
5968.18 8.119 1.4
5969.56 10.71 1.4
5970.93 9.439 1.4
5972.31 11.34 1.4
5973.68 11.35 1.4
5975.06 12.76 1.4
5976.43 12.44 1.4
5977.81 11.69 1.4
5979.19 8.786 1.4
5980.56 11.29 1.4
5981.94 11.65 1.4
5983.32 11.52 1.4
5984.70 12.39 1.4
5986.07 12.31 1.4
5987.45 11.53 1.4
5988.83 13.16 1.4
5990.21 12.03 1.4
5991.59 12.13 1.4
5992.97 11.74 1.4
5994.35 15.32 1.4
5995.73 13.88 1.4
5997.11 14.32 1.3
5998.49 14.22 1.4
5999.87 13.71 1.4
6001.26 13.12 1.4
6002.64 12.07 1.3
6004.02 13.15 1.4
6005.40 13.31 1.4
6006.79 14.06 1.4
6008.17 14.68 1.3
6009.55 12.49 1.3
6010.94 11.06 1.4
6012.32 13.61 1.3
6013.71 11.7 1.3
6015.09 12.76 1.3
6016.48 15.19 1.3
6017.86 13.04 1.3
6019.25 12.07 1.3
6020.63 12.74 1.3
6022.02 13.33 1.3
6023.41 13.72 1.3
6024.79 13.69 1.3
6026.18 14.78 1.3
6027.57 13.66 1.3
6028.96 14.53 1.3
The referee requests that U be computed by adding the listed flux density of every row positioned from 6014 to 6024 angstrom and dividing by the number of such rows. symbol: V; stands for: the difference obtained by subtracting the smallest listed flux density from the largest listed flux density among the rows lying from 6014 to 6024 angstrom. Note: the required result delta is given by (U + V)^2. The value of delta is 268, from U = 13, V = 3.1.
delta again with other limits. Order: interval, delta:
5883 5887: 112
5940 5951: 262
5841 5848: 462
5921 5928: 151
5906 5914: 159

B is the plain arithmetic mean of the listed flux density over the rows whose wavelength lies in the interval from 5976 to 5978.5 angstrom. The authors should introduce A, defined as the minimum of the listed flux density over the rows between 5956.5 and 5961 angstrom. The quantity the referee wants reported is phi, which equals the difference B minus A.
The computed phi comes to 2.2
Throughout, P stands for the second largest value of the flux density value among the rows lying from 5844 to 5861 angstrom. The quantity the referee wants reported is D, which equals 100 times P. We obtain 1610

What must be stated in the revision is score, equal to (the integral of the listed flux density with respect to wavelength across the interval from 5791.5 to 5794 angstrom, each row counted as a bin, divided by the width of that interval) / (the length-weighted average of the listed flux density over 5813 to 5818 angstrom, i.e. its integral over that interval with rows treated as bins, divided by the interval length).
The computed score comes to 1.20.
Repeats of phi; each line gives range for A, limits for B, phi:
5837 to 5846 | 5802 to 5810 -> 4.6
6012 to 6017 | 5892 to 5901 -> -4.3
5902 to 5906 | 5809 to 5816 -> 6.0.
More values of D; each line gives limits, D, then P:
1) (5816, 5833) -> 1799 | 17.99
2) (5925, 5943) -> 1221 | 12.21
